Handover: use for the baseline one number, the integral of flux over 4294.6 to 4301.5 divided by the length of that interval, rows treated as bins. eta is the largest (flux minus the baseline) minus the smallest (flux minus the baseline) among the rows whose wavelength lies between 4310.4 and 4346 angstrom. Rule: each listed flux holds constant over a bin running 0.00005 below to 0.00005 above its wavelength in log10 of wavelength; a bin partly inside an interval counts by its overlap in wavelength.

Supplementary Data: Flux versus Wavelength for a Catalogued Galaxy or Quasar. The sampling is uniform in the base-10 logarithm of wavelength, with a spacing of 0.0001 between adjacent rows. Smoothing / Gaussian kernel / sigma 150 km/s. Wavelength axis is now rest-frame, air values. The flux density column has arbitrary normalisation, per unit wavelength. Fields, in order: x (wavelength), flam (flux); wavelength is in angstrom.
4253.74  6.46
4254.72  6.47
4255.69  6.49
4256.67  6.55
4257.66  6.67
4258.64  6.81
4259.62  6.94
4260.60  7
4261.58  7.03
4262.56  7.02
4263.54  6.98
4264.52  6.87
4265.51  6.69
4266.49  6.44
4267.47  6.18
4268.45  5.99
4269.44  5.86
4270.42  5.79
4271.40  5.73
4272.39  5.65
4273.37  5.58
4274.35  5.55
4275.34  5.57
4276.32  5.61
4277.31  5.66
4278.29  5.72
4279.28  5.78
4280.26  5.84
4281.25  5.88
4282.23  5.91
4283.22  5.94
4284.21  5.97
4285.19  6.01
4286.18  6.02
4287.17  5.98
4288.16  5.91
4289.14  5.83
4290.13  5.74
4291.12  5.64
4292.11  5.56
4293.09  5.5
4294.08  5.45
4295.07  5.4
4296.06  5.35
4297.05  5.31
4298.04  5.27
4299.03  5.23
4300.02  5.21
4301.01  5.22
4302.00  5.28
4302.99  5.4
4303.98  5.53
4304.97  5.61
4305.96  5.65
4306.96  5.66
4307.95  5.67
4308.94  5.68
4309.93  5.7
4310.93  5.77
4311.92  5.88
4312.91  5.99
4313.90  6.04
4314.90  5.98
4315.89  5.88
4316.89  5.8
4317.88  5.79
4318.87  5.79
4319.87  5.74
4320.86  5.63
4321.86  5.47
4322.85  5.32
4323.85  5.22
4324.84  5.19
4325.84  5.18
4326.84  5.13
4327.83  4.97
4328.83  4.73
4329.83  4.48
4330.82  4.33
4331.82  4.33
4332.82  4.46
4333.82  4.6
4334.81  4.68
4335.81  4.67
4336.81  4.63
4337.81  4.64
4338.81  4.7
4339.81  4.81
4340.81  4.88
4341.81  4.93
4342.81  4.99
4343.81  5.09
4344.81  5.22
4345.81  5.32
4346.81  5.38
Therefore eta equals 1.71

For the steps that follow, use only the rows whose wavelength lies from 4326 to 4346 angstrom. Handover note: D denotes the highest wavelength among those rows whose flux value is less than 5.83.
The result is 4345.81 angstrom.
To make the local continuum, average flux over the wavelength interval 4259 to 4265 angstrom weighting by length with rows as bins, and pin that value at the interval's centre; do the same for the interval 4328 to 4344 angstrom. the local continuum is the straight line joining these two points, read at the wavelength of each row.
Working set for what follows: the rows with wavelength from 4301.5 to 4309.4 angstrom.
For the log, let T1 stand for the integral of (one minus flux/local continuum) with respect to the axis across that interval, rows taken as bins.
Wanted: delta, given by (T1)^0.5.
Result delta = 0.3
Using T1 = 0.10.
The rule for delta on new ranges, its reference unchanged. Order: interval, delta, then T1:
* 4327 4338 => 0.6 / 0.41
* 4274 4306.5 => 1.6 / 2.52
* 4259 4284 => 1.4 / 2.10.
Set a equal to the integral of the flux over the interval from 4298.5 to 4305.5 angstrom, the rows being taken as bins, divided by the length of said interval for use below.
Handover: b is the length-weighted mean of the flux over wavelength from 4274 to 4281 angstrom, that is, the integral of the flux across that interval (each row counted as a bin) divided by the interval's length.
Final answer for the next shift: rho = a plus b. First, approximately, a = 5.36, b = 5.68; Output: 11.0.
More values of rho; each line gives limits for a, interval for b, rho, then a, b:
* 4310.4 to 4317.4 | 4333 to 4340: 10.6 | 5.90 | 4.66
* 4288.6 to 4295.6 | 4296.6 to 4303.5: 10.9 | 5.59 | 5.28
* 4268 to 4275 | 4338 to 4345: 10.6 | 5.73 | 4.92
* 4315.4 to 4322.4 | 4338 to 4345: 10.6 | 5.73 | 4.92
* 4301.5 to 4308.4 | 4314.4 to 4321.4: 11.3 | 5.54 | 5.80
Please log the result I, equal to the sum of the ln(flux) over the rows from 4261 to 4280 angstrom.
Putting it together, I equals 34.3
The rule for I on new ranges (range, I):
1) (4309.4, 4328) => 32.7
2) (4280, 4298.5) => 33.1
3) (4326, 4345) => 29.6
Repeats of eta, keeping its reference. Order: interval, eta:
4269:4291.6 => 0.47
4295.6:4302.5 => 0.14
